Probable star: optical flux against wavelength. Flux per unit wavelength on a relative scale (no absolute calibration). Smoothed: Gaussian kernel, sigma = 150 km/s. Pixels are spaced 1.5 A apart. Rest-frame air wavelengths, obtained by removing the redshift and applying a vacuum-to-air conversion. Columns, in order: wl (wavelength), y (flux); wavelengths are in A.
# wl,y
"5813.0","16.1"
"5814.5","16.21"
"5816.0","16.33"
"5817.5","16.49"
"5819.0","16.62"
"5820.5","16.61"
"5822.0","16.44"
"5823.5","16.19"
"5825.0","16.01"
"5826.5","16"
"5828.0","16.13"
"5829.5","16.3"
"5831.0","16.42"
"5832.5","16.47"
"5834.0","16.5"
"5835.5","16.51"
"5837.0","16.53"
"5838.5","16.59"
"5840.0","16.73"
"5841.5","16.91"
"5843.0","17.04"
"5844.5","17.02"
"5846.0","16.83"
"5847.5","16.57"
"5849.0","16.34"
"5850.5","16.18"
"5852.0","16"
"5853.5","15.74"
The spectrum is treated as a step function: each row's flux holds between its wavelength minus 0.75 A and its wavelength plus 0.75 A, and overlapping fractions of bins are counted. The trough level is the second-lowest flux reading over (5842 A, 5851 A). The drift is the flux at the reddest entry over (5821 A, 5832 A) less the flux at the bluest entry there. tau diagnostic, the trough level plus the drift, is 16.3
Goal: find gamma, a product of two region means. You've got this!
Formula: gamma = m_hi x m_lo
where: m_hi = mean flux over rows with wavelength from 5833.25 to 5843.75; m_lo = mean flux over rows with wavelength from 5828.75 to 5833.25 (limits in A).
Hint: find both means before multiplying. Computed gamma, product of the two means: 274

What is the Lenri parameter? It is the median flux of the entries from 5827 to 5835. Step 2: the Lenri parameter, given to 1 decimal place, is 16.4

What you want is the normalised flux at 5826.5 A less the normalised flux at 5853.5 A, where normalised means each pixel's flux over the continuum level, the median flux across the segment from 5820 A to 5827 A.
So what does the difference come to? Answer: 0.016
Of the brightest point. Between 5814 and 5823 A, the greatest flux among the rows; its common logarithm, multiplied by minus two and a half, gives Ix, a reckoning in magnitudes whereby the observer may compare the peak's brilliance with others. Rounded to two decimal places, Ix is -3.05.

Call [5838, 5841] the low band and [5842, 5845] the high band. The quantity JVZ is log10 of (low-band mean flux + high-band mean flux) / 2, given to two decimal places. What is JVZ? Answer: 1.23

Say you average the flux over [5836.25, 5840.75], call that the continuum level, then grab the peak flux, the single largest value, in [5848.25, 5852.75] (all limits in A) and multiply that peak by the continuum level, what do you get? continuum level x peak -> 271.5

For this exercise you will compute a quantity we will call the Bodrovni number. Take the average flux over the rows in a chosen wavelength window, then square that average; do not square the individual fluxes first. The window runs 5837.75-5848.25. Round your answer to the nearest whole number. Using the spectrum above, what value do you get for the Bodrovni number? 283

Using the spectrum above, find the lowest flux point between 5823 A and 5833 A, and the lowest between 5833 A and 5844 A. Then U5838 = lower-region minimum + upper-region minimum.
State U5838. 32.5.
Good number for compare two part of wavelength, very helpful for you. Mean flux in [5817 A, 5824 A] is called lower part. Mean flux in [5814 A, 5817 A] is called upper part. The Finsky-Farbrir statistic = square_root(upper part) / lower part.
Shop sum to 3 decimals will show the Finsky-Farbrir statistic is 0.245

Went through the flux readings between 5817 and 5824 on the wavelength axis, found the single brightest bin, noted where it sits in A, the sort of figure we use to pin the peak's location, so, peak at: 5819.0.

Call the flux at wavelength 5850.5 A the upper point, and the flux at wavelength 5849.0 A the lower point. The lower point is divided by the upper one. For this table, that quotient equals 1.01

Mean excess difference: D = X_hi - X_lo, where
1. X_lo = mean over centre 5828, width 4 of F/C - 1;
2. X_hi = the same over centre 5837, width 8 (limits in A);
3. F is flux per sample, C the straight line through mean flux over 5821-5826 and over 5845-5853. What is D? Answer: 0.023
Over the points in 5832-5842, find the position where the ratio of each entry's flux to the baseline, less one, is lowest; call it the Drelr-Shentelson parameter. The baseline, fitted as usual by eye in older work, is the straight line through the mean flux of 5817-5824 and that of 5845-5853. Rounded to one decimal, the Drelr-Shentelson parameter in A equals 5832.5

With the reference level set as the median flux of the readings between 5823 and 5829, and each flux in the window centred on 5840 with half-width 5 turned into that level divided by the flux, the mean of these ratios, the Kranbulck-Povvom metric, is 0.959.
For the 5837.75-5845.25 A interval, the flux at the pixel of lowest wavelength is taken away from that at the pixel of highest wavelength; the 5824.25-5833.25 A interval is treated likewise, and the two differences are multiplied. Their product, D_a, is 0.20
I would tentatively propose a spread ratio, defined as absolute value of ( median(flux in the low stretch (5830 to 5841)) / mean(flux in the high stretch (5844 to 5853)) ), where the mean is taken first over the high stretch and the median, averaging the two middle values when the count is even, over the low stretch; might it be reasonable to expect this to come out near 1.00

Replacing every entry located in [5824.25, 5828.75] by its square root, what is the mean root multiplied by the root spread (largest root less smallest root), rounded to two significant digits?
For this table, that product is 0.065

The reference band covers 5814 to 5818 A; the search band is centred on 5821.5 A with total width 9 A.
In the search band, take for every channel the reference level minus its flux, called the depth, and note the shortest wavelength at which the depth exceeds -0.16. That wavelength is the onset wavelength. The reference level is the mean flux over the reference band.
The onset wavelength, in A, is 5817.5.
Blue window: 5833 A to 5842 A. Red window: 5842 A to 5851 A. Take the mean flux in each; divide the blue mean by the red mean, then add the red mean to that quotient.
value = 17.7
